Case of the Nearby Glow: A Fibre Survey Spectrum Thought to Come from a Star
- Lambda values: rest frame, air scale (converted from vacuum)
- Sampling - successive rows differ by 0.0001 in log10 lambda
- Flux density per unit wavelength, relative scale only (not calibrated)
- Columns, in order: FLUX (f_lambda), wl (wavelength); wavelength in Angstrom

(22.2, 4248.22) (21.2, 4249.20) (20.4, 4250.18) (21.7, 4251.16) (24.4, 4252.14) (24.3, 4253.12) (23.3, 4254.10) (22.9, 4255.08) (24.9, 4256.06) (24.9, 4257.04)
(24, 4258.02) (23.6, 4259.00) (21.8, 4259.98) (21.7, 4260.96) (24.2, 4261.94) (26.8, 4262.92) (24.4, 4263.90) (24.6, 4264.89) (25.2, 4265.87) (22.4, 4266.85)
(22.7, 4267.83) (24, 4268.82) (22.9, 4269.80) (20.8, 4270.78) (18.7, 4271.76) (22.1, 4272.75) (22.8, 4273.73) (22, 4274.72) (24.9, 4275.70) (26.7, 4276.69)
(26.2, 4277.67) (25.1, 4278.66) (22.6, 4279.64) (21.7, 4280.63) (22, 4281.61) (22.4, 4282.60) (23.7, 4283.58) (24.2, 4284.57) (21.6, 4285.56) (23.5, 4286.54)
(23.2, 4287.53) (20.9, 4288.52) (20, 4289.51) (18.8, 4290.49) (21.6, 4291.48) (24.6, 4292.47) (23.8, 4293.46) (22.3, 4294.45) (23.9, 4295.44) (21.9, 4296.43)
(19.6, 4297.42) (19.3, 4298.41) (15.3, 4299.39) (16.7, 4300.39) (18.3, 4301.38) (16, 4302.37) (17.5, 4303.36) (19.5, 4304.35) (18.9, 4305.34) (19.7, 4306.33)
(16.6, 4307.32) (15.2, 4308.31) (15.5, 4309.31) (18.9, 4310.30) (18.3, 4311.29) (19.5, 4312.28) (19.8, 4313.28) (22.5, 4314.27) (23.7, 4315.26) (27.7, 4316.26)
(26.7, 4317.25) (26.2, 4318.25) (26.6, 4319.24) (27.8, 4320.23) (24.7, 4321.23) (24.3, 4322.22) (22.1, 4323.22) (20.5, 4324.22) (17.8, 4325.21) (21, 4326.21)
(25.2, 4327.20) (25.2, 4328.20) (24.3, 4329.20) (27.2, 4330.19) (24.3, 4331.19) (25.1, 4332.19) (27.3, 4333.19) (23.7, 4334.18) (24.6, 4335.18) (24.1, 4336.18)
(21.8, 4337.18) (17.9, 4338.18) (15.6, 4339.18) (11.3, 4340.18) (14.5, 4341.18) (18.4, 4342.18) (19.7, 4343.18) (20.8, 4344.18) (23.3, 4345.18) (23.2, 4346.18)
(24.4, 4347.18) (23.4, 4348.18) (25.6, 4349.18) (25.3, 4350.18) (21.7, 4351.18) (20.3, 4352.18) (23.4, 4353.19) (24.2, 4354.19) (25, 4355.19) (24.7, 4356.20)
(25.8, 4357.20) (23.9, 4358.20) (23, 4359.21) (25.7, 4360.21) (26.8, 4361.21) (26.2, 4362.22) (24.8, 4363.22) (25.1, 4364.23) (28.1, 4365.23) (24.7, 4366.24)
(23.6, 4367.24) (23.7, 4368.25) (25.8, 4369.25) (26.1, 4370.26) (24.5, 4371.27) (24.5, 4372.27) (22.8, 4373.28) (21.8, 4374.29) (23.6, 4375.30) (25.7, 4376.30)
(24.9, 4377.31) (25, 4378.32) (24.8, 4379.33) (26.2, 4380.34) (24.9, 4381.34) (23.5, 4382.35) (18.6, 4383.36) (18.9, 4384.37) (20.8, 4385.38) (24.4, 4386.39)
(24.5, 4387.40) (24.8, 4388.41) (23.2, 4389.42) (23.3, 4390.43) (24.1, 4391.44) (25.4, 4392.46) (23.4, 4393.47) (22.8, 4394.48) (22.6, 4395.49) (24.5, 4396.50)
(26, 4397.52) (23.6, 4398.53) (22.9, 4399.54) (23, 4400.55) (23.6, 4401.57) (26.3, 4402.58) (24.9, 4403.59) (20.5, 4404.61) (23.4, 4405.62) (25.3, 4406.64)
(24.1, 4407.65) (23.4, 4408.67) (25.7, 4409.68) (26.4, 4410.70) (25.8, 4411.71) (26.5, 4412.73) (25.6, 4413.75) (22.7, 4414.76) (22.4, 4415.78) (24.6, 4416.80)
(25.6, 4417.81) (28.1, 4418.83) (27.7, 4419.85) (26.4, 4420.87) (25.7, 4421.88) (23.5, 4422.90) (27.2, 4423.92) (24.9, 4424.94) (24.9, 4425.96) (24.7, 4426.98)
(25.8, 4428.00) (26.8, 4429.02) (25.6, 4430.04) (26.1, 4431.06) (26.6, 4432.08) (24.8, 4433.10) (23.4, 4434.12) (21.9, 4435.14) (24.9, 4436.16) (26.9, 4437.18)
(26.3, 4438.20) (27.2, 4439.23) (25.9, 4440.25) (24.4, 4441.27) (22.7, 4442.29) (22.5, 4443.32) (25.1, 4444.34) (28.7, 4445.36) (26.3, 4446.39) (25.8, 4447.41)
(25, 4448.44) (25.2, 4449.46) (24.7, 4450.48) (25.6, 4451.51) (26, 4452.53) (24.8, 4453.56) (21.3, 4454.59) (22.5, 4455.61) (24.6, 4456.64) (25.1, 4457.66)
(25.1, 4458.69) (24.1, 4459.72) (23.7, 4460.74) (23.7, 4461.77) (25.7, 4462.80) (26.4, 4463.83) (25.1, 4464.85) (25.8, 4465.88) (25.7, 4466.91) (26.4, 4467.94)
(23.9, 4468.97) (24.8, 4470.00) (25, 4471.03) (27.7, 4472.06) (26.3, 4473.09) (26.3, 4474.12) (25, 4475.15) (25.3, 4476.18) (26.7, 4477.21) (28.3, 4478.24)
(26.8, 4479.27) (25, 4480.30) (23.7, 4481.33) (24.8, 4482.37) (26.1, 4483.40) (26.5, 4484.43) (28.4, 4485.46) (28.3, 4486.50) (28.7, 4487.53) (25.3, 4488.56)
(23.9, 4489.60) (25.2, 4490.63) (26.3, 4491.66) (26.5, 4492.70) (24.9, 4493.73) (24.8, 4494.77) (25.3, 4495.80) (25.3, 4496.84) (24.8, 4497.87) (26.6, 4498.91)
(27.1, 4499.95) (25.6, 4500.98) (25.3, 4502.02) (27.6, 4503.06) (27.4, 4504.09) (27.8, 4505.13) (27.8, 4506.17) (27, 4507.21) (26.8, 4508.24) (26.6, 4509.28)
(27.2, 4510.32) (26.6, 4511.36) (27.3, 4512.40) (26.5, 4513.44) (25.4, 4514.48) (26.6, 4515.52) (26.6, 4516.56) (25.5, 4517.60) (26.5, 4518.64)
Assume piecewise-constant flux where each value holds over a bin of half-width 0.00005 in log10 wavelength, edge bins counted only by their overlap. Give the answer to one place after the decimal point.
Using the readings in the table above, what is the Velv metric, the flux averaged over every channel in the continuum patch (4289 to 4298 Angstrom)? 21.8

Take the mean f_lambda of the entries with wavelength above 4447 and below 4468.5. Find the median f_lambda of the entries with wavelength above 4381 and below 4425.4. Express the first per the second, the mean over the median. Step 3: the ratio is 1.02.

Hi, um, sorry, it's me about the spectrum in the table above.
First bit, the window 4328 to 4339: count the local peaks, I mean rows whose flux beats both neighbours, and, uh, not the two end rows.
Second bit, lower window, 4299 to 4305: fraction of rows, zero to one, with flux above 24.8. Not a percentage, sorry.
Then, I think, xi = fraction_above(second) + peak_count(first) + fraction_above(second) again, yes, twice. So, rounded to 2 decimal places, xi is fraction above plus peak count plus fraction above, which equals 3.00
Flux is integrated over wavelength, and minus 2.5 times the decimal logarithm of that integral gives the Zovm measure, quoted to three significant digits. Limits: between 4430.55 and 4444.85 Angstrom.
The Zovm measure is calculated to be -6.38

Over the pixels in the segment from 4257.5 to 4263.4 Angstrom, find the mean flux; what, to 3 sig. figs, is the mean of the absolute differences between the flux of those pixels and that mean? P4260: 1.32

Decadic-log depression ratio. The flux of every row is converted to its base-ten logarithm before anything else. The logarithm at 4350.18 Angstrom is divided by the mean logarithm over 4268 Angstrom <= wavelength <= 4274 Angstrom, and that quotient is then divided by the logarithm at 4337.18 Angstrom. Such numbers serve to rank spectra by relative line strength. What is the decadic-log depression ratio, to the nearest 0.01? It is 0.78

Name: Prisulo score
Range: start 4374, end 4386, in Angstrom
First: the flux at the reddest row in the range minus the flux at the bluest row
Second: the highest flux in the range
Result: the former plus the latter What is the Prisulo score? 25.2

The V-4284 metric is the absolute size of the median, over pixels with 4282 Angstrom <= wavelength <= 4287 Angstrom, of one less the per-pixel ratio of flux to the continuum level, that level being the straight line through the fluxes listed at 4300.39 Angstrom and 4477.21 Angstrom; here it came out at 0.48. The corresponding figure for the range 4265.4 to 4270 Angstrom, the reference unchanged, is 0.53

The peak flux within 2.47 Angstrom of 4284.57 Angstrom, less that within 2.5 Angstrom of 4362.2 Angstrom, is -3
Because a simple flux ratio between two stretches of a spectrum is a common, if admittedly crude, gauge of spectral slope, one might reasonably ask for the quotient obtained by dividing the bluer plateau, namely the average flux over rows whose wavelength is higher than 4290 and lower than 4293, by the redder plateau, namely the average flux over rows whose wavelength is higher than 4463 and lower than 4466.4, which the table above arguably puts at 0.84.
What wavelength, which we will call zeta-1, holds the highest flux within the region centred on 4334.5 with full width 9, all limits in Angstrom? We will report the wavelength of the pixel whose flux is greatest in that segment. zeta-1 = 4333.19 Angstrom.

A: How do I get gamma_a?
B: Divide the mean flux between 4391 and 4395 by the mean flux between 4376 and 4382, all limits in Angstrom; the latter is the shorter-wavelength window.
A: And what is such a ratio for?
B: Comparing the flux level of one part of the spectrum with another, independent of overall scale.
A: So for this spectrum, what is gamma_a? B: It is 0.95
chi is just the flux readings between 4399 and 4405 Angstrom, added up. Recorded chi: 141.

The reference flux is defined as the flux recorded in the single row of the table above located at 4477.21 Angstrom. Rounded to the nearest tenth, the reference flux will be 26.7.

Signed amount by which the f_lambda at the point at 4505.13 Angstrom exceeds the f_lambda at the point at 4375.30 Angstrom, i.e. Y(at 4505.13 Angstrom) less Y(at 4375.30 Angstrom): 4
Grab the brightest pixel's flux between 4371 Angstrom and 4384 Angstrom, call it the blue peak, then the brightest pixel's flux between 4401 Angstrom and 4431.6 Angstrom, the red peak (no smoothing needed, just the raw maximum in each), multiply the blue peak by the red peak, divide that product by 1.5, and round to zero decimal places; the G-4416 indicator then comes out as 491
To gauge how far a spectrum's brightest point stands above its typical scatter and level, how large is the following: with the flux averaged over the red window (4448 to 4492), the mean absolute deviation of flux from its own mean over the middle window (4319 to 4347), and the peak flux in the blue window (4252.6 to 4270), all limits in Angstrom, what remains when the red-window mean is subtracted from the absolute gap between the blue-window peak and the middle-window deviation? -1.9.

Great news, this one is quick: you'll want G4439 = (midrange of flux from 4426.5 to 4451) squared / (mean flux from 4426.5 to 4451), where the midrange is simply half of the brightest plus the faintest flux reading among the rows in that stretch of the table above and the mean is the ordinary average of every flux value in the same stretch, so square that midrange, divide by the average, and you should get 25.3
